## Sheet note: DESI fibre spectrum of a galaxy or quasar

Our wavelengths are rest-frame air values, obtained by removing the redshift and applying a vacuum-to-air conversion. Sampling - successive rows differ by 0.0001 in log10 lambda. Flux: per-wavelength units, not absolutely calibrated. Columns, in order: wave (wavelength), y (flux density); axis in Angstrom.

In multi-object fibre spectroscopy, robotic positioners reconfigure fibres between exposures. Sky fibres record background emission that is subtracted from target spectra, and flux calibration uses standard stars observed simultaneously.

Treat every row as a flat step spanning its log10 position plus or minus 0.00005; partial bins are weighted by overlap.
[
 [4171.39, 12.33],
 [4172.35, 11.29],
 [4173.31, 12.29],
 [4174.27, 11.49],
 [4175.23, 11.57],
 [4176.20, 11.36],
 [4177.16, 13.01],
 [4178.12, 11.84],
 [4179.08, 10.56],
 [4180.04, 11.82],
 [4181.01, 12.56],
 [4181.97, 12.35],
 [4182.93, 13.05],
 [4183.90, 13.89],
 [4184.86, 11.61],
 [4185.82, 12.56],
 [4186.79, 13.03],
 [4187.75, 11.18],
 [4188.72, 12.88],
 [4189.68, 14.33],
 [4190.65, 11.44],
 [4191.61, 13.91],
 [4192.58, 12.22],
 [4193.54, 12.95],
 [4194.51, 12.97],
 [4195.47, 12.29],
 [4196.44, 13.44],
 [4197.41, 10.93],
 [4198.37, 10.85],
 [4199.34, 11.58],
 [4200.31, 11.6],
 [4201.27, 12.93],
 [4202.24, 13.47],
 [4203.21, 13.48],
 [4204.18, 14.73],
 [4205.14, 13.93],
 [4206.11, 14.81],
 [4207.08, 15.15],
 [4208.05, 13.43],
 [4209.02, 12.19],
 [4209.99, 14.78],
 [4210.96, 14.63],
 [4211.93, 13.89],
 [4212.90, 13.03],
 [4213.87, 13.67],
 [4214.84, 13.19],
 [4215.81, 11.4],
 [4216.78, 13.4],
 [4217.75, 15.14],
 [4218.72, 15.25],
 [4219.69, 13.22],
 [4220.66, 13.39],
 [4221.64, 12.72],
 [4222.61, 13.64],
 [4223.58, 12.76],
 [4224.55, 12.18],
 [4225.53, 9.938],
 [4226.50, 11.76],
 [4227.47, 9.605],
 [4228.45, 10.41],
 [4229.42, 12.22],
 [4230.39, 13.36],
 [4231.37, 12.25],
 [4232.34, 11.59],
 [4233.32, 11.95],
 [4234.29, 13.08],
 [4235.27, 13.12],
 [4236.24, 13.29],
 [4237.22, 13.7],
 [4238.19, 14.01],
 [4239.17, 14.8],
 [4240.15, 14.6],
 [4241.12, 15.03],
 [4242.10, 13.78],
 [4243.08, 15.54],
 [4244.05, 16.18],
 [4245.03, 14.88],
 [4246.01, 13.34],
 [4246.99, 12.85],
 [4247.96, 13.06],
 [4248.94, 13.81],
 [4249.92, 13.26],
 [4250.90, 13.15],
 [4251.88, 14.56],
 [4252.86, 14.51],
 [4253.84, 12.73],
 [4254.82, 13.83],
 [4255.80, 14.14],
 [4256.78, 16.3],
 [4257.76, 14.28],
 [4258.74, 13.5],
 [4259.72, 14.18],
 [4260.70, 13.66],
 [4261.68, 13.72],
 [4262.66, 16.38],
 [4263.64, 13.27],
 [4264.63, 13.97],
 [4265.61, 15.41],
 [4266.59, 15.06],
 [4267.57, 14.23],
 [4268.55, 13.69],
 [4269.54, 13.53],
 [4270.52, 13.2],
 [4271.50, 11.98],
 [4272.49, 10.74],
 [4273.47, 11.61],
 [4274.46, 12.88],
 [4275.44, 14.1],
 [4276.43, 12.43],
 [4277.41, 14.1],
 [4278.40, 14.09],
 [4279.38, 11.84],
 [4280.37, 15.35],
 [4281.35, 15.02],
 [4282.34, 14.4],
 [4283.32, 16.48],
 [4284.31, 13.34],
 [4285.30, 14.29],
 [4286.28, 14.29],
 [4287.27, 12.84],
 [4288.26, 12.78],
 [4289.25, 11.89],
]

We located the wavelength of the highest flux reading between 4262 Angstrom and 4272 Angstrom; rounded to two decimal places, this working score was 4262.66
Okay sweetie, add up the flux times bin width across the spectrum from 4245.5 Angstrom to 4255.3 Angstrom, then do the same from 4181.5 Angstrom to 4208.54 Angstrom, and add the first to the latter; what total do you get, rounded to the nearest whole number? 481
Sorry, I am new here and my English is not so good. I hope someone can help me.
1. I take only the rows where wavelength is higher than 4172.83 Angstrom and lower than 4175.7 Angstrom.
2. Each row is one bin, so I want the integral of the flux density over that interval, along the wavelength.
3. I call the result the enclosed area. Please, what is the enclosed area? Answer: 34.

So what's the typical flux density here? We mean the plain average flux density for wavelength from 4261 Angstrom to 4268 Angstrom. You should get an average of 14.6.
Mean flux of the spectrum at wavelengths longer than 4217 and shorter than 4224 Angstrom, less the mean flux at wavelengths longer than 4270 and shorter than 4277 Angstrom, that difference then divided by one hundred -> 0.013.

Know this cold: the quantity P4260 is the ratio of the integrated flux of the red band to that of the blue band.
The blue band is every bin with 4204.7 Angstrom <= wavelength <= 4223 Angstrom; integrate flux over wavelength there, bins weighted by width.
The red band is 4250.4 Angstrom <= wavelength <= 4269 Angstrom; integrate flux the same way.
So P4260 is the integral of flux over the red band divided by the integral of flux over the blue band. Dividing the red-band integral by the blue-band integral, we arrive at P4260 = 1.05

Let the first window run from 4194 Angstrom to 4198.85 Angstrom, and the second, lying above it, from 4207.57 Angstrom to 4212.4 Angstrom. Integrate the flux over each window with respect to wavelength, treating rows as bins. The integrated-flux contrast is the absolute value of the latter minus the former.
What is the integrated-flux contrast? 8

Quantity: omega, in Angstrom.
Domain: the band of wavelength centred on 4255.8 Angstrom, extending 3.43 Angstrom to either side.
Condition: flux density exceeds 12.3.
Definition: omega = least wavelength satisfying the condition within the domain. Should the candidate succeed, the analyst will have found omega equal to 4252.86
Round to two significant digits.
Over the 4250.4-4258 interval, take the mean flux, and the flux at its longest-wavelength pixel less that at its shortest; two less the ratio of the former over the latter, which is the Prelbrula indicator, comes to -11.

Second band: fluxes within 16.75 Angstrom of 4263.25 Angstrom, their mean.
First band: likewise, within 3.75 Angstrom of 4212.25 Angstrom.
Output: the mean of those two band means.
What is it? 13.5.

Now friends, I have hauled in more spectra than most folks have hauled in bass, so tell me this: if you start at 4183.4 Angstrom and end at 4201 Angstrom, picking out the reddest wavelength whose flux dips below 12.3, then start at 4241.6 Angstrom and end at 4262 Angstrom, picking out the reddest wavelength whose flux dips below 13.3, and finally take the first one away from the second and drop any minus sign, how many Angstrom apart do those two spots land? 53.5 Angstrom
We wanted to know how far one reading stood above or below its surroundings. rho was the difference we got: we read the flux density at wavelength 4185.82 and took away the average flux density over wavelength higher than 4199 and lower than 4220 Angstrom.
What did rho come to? -1.0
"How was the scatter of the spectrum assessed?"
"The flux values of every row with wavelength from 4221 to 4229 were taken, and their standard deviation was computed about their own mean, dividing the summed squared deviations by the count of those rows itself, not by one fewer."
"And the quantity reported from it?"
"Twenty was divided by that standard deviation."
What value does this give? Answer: 14.5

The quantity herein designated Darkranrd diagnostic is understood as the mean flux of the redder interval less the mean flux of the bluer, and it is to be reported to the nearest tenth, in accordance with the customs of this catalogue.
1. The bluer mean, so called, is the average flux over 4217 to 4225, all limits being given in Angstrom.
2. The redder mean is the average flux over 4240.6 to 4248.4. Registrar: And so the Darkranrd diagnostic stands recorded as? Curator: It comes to 0.8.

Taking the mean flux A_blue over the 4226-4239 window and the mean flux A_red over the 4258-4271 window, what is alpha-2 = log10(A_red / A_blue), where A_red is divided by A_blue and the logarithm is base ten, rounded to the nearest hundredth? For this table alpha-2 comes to 0.06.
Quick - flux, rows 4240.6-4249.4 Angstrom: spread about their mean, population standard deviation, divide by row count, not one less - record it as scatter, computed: 1.11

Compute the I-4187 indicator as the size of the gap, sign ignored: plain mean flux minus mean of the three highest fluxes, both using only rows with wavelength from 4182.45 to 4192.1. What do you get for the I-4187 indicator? 1.3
